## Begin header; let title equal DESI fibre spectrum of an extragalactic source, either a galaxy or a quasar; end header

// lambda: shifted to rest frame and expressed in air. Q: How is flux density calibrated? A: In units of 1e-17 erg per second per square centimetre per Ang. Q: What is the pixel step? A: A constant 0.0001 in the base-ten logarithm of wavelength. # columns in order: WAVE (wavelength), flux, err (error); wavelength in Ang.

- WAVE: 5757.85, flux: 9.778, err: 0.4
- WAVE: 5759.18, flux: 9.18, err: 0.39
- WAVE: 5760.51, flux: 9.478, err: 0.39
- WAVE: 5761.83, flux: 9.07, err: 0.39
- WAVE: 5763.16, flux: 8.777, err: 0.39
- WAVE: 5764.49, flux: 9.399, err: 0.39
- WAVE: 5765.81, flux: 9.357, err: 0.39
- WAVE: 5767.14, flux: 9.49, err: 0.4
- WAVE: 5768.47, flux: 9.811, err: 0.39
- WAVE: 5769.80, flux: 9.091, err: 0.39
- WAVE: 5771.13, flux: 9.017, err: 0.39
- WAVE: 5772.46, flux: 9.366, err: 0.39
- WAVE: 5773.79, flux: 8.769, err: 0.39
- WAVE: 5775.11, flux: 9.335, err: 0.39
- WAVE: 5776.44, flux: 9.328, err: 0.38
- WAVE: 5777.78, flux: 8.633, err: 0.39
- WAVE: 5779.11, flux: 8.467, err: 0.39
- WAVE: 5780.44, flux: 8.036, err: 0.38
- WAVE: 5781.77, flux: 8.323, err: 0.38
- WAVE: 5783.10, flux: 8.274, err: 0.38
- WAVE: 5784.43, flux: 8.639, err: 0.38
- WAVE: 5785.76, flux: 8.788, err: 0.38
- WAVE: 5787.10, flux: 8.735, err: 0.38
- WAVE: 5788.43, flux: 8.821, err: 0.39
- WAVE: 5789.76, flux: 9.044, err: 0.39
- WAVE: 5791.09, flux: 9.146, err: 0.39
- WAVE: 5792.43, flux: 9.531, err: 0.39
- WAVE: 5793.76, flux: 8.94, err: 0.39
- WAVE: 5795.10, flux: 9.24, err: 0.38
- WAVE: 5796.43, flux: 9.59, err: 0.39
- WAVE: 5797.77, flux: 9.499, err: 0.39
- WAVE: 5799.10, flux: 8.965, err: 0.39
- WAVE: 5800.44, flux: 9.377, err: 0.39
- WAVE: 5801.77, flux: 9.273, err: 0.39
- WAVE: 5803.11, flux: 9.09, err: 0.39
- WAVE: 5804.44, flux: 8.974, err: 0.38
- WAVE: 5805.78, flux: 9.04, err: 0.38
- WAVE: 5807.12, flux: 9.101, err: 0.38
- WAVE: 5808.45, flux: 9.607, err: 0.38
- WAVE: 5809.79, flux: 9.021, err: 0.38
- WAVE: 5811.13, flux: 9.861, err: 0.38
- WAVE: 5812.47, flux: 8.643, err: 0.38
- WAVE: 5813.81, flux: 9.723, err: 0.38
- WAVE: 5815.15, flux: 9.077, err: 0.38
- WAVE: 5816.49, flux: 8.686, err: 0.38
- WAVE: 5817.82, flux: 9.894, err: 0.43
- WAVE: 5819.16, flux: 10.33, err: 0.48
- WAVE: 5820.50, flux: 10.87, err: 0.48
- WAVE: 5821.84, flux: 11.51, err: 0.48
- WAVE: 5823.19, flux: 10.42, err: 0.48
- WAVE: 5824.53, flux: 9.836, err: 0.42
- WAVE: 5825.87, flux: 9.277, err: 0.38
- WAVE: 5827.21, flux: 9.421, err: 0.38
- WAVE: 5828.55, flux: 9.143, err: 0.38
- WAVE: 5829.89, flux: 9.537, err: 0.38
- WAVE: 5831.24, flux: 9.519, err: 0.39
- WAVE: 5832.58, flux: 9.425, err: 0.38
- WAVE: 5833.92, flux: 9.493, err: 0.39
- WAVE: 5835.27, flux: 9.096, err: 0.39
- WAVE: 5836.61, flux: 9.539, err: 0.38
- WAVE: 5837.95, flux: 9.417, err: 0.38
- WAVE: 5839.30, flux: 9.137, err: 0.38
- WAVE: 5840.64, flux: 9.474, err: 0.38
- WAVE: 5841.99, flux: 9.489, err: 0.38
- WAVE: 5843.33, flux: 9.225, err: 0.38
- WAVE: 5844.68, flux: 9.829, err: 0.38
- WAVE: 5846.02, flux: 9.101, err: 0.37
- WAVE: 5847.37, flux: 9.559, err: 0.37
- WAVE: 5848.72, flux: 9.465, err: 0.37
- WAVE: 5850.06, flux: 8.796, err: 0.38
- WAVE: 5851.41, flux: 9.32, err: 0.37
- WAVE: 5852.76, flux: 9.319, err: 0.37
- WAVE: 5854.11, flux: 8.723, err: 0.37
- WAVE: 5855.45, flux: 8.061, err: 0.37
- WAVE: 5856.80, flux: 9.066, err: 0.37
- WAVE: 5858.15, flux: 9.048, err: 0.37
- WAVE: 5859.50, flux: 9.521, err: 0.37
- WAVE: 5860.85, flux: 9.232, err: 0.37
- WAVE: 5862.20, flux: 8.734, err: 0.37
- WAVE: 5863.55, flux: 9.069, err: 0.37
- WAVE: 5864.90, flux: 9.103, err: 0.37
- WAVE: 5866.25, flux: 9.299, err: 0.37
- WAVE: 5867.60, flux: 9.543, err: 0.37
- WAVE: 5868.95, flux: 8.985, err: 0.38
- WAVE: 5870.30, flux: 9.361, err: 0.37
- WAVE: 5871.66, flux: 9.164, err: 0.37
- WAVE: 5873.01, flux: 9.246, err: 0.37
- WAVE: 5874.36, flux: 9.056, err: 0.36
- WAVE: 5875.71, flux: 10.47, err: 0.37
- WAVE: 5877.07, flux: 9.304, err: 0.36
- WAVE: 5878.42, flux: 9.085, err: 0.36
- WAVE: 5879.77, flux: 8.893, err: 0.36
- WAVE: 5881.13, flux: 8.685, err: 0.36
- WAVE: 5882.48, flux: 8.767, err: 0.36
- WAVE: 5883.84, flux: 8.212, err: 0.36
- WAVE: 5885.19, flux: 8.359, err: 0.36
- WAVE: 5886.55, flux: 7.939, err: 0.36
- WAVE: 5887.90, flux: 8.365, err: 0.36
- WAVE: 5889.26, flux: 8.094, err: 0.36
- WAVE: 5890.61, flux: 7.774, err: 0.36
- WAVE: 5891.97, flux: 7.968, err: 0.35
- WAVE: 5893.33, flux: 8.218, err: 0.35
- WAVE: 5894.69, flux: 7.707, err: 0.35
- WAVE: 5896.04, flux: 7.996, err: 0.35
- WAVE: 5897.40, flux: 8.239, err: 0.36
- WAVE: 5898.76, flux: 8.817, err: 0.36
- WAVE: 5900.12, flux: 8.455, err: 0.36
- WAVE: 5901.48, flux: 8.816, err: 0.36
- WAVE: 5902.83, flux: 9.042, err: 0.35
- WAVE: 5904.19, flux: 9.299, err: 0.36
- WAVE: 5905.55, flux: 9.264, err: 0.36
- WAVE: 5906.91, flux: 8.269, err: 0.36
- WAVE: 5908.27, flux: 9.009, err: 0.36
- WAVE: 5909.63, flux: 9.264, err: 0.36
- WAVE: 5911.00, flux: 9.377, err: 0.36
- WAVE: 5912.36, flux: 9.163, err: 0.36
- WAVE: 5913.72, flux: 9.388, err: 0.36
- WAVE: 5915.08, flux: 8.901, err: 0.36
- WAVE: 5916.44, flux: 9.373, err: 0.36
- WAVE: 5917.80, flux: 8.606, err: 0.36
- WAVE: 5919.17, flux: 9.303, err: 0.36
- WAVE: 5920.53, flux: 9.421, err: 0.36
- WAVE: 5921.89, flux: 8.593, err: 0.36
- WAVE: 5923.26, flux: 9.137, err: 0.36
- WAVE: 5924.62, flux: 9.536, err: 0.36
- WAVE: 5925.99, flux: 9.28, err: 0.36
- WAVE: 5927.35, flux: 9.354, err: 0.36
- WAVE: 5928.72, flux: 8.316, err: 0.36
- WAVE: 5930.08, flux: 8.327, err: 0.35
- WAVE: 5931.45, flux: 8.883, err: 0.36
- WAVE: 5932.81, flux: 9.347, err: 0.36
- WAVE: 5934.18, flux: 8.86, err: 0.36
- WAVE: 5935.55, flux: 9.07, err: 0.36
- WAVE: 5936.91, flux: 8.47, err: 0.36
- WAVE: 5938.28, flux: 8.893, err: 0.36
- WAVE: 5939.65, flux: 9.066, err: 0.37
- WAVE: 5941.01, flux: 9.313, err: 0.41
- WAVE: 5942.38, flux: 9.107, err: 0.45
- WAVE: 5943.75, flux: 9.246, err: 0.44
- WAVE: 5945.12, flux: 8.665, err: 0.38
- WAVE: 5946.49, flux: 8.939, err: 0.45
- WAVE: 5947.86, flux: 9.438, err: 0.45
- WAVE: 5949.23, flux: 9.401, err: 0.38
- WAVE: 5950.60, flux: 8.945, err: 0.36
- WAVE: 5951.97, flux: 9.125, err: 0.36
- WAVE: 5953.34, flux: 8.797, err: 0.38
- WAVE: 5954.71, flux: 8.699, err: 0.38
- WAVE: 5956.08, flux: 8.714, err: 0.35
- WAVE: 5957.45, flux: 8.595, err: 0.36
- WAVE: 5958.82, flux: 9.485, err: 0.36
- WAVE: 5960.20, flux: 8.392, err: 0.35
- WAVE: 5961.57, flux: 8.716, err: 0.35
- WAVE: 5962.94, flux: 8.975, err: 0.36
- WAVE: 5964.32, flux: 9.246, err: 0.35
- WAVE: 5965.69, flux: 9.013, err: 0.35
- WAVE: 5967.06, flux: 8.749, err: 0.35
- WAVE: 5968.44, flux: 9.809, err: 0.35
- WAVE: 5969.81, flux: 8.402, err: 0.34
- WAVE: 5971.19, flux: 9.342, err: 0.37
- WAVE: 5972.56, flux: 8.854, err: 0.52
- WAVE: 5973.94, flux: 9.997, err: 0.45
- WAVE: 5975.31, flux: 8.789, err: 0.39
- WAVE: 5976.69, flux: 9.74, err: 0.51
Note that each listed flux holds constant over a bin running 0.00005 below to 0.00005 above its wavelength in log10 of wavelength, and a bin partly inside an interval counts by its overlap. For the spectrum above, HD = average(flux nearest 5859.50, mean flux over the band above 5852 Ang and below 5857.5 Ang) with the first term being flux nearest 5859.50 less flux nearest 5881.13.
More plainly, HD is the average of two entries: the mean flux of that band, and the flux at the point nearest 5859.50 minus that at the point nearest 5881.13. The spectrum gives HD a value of 4.8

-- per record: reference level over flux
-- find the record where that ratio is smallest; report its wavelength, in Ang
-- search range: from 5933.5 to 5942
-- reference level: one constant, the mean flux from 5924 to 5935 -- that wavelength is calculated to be 5941.01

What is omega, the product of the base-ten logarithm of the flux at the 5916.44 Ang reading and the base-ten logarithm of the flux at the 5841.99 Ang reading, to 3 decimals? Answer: 0.950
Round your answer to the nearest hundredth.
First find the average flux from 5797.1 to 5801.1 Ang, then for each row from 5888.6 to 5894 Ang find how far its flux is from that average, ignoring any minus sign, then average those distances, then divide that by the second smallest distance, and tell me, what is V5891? 1.07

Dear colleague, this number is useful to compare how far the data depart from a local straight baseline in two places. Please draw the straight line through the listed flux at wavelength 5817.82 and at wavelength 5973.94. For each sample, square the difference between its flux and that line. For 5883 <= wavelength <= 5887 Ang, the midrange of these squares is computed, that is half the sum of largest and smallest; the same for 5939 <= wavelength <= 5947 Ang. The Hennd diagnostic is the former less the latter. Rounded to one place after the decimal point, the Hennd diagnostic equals 2.2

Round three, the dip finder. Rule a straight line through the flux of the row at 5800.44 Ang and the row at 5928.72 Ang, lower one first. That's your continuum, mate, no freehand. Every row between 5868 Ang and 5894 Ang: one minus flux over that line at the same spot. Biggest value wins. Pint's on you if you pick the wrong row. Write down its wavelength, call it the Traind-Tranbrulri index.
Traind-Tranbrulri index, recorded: 5890.61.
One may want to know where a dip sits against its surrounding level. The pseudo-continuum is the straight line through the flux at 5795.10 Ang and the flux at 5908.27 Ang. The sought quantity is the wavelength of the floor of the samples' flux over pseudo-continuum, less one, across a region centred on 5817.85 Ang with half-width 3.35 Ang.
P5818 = 5816.49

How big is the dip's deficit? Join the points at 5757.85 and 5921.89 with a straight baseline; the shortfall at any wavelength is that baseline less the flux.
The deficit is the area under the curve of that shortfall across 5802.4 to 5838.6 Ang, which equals -8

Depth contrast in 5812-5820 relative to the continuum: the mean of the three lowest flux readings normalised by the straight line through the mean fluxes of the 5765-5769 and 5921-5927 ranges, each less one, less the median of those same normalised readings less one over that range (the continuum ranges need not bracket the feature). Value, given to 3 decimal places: -0.063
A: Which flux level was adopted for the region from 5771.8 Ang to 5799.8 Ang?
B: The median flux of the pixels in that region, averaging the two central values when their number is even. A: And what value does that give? 8.94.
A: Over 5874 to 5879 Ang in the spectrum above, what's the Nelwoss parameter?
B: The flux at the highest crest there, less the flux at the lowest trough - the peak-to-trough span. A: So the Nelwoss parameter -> 1.4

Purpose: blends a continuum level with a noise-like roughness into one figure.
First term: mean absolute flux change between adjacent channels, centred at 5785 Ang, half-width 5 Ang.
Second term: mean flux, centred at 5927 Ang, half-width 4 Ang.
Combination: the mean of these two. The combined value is 4.58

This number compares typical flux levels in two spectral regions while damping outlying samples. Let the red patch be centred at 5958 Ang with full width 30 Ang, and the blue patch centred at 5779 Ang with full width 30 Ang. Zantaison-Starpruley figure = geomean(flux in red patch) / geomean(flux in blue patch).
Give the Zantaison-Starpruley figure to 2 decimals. 1.00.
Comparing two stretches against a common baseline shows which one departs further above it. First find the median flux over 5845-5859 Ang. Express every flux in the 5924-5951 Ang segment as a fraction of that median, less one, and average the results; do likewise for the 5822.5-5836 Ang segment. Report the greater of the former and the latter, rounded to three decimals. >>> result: 0.048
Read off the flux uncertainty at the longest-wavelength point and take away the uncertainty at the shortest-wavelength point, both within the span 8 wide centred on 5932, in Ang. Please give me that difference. 0.000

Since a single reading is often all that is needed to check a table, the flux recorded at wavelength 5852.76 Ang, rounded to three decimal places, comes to 9.319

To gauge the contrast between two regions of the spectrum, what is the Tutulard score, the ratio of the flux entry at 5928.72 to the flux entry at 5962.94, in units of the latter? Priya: 0.93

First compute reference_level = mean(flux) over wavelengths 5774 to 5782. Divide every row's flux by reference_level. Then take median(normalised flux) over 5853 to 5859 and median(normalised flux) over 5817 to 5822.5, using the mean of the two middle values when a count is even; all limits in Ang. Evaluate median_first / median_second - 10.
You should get -9.16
